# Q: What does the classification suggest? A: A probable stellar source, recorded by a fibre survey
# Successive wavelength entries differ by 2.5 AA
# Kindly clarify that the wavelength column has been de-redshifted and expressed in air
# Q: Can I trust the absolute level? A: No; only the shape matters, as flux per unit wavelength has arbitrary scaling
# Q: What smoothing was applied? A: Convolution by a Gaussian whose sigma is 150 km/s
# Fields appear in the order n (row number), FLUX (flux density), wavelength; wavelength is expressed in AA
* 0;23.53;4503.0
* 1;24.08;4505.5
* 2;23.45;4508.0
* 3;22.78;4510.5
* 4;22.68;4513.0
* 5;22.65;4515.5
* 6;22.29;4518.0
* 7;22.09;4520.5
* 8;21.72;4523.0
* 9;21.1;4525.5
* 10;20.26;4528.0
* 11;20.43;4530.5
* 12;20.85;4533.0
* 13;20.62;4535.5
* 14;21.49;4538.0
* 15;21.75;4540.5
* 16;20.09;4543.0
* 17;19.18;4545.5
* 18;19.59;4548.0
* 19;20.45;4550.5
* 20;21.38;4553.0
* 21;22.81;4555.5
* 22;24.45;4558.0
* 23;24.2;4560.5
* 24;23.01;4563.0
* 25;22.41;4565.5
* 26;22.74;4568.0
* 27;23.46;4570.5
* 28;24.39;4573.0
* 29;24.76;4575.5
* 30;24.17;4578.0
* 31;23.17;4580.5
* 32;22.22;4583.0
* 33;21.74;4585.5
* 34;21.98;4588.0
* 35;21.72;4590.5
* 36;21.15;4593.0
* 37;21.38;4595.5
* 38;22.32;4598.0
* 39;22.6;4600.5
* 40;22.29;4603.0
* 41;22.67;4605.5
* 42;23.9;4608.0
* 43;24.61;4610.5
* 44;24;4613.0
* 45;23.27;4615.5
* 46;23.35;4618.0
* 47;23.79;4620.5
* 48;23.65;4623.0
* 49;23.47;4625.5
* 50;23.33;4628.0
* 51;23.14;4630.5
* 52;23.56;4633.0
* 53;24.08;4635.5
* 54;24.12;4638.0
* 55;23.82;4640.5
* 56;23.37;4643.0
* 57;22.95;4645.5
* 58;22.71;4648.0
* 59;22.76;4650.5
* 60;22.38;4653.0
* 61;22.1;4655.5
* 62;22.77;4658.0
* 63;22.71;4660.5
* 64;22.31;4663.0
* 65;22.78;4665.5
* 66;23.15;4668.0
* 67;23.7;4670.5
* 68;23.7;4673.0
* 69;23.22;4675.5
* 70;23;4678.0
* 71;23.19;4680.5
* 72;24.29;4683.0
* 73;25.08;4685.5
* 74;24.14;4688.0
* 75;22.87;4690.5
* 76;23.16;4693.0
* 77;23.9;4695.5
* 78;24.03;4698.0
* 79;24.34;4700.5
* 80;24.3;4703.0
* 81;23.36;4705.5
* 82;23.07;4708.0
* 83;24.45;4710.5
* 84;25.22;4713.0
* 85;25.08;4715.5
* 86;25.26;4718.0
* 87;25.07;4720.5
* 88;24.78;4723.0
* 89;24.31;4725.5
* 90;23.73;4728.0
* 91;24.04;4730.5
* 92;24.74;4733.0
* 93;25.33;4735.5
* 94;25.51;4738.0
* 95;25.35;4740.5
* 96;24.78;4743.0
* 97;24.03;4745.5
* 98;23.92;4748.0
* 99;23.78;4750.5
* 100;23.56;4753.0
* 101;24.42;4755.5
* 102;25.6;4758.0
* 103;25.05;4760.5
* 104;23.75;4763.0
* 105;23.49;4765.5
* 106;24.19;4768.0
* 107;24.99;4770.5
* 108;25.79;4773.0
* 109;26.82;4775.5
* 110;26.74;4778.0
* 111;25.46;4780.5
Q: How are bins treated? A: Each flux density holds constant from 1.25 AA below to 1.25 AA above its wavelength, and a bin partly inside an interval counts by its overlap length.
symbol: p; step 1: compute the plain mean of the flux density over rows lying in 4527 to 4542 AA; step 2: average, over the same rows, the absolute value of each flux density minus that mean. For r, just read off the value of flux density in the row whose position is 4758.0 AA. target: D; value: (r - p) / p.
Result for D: 52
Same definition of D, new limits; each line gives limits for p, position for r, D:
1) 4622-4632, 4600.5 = 138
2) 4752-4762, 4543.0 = 29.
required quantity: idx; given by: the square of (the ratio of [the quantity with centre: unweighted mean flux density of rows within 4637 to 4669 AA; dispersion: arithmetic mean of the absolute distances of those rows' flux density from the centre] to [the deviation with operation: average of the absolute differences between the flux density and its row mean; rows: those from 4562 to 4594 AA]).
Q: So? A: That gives 0.2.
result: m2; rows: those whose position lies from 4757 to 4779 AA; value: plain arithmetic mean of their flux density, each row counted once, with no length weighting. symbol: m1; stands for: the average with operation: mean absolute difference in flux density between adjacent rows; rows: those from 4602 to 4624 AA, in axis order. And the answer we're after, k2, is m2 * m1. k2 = 14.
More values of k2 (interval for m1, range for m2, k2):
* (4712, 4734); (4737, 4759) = 9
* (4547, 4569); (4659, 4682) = 21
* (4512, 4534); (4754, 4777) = 9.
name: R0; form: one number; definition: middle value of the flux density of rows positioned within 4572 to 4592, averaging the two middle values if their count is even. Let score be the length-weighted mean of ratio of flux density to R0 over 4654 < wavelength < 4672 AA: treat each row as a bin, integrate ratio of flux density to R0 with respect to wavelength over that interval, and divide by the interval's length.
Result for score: 1.00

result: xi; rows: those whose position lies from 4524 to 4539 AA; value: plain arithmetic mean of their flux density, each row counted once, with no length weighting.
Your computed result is 20.8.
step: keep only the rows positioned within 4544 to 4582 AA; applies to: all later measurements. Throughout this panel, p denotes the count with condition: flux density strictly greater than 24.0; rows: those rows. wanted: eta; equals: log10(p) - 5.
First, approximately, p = 5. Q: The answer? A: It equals -4.30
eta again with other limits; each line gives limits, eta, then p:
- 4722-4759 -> -3.96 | 11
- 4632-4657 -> -4.70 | 2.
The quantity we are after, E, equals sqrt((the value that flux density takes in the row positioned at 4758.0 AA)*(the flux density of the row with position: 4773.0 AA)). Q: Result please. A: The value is 25.7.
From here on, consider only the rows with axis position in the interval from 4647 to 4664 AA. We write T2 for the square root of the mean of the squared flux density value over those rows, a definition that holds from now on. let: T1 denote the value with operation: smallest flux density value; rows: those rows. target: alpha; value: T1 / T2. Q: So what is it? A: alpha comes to 0.981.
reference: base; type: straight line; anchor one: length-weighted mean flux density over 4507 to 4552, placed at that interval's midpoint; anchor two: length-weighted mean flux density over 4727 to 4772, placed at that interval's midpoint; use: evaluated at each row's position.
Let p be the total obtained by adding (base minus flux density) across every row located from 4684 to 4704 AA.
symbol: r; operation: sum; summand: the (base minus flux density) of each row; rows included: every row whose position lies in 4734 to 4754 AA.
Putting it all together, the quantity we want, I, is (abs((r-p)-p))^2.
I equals 14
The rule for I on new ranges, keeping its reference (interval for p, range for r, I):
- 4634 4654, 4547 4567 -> 0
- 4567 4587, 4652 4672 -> 646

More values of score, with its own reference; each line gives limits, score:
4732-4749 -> 1.09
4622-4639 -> 1.04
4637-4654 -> 1.02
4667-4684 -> 1.03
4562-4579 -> 1.04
